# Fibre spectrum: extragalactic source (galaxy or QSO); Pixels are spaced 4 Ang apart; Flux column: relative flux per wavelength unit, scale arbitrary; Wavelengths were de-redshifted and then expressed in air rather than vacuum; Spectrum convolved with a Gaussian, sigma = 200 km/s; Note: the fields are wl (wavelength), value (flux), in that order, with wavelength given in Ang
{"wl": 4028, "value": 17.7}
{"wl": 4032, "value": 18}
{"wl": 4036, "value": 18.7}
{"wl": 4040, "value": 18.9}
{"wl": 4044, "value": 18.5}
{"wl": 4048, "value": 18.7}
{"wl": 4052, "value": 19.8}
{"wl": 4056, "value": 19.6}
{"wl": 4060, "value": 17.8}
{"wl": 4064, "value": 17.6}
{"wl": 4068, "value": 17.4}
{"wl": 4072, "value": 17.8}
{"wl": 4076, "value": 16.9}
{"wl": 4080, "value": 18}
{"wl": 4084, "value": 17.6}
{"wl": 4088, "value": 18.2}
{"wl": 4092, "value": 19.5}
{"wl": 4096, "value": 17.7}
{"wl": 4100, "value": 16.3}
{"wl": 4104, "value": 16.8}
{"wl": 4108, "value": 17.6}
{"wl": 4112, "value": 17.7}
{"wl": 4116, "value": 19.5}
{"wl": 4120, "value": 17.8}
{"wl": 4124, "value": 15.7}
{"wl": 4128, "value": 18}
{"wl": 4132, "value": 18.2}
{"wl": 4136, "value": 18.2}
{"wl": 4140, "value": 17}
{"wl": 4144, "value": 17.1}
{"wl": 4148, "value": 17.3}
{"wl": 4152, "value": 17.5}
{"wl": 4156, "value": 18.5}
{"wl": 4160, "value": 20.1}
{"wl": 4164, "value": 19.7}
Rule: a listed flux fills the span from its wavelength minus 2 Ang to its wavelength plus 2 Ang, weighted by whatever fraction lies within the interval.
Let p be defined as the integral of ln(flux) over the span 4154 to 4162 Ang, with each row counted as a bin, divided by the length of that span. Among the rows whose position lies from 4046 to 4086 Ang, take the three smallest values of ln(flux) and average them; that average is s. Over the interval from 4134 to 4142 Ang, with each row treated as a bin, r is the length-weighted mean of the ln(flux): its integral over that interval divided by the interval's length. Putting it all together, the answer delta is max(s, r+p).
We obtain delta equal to 5.83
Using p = 2.96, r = 2.87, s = 2.85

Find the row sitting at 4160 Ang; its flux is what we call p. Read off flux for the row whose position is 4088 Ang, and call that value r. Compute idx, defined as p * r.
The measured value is 366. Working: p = 20.1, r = 18.2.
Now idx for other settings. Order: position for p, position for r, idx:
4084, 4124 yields 276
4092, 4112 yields 345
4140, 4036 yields 318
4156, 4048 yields 346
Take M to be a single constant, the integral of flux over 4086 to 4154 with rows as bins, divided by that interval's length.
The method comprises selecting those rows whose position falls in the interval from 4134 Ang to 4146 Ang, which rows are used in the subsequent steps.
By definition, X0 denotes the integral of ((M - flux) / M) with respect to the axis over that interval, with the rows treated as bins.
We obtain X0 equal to 0.1 Ang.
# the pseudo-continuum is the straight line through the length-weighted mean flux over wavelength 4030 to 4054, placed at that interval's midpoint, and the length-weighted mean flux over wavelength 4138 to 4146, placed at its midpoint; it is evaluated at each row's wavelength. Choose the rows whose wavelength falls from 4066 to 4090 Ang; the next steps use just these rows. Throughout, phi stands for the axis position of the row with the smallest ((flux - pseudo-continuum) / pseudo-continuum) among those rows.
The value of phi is 4076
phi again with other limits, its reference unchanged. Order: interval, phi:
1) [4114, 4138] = 4124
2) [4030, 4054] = 4032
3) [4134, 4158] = 4140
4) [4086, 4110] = 4100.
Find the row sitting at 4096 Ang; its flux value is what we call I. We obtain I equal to 17.7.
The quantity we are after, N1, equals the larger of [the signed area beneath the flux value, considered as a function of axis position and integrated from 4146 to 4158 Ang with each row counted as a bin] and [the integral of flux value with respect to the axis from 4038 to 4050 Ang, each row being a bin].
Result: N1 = 224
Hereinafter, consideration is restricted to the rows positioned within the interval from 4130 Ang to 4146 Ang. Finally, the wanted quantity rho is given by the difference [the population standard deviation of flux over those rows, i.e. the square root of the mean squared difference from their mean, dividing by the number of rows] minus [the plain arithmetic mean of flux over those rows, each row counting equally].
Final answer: -17.0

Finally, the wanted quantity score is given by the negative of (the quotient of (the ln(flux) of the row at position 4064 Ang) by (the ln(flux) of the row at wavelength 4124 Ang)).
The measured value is -1.04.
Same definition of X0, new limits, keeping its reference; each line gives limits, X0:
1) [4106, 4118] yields -0.4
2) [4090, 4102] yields -0.1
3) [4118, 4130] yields 0.3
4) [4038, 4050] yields -0.7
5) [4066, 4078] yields 0.2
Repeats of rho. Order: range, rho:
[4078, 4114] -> -16.9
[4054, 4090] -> -17.2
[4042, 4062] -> -18.1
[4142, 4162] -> -17.0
